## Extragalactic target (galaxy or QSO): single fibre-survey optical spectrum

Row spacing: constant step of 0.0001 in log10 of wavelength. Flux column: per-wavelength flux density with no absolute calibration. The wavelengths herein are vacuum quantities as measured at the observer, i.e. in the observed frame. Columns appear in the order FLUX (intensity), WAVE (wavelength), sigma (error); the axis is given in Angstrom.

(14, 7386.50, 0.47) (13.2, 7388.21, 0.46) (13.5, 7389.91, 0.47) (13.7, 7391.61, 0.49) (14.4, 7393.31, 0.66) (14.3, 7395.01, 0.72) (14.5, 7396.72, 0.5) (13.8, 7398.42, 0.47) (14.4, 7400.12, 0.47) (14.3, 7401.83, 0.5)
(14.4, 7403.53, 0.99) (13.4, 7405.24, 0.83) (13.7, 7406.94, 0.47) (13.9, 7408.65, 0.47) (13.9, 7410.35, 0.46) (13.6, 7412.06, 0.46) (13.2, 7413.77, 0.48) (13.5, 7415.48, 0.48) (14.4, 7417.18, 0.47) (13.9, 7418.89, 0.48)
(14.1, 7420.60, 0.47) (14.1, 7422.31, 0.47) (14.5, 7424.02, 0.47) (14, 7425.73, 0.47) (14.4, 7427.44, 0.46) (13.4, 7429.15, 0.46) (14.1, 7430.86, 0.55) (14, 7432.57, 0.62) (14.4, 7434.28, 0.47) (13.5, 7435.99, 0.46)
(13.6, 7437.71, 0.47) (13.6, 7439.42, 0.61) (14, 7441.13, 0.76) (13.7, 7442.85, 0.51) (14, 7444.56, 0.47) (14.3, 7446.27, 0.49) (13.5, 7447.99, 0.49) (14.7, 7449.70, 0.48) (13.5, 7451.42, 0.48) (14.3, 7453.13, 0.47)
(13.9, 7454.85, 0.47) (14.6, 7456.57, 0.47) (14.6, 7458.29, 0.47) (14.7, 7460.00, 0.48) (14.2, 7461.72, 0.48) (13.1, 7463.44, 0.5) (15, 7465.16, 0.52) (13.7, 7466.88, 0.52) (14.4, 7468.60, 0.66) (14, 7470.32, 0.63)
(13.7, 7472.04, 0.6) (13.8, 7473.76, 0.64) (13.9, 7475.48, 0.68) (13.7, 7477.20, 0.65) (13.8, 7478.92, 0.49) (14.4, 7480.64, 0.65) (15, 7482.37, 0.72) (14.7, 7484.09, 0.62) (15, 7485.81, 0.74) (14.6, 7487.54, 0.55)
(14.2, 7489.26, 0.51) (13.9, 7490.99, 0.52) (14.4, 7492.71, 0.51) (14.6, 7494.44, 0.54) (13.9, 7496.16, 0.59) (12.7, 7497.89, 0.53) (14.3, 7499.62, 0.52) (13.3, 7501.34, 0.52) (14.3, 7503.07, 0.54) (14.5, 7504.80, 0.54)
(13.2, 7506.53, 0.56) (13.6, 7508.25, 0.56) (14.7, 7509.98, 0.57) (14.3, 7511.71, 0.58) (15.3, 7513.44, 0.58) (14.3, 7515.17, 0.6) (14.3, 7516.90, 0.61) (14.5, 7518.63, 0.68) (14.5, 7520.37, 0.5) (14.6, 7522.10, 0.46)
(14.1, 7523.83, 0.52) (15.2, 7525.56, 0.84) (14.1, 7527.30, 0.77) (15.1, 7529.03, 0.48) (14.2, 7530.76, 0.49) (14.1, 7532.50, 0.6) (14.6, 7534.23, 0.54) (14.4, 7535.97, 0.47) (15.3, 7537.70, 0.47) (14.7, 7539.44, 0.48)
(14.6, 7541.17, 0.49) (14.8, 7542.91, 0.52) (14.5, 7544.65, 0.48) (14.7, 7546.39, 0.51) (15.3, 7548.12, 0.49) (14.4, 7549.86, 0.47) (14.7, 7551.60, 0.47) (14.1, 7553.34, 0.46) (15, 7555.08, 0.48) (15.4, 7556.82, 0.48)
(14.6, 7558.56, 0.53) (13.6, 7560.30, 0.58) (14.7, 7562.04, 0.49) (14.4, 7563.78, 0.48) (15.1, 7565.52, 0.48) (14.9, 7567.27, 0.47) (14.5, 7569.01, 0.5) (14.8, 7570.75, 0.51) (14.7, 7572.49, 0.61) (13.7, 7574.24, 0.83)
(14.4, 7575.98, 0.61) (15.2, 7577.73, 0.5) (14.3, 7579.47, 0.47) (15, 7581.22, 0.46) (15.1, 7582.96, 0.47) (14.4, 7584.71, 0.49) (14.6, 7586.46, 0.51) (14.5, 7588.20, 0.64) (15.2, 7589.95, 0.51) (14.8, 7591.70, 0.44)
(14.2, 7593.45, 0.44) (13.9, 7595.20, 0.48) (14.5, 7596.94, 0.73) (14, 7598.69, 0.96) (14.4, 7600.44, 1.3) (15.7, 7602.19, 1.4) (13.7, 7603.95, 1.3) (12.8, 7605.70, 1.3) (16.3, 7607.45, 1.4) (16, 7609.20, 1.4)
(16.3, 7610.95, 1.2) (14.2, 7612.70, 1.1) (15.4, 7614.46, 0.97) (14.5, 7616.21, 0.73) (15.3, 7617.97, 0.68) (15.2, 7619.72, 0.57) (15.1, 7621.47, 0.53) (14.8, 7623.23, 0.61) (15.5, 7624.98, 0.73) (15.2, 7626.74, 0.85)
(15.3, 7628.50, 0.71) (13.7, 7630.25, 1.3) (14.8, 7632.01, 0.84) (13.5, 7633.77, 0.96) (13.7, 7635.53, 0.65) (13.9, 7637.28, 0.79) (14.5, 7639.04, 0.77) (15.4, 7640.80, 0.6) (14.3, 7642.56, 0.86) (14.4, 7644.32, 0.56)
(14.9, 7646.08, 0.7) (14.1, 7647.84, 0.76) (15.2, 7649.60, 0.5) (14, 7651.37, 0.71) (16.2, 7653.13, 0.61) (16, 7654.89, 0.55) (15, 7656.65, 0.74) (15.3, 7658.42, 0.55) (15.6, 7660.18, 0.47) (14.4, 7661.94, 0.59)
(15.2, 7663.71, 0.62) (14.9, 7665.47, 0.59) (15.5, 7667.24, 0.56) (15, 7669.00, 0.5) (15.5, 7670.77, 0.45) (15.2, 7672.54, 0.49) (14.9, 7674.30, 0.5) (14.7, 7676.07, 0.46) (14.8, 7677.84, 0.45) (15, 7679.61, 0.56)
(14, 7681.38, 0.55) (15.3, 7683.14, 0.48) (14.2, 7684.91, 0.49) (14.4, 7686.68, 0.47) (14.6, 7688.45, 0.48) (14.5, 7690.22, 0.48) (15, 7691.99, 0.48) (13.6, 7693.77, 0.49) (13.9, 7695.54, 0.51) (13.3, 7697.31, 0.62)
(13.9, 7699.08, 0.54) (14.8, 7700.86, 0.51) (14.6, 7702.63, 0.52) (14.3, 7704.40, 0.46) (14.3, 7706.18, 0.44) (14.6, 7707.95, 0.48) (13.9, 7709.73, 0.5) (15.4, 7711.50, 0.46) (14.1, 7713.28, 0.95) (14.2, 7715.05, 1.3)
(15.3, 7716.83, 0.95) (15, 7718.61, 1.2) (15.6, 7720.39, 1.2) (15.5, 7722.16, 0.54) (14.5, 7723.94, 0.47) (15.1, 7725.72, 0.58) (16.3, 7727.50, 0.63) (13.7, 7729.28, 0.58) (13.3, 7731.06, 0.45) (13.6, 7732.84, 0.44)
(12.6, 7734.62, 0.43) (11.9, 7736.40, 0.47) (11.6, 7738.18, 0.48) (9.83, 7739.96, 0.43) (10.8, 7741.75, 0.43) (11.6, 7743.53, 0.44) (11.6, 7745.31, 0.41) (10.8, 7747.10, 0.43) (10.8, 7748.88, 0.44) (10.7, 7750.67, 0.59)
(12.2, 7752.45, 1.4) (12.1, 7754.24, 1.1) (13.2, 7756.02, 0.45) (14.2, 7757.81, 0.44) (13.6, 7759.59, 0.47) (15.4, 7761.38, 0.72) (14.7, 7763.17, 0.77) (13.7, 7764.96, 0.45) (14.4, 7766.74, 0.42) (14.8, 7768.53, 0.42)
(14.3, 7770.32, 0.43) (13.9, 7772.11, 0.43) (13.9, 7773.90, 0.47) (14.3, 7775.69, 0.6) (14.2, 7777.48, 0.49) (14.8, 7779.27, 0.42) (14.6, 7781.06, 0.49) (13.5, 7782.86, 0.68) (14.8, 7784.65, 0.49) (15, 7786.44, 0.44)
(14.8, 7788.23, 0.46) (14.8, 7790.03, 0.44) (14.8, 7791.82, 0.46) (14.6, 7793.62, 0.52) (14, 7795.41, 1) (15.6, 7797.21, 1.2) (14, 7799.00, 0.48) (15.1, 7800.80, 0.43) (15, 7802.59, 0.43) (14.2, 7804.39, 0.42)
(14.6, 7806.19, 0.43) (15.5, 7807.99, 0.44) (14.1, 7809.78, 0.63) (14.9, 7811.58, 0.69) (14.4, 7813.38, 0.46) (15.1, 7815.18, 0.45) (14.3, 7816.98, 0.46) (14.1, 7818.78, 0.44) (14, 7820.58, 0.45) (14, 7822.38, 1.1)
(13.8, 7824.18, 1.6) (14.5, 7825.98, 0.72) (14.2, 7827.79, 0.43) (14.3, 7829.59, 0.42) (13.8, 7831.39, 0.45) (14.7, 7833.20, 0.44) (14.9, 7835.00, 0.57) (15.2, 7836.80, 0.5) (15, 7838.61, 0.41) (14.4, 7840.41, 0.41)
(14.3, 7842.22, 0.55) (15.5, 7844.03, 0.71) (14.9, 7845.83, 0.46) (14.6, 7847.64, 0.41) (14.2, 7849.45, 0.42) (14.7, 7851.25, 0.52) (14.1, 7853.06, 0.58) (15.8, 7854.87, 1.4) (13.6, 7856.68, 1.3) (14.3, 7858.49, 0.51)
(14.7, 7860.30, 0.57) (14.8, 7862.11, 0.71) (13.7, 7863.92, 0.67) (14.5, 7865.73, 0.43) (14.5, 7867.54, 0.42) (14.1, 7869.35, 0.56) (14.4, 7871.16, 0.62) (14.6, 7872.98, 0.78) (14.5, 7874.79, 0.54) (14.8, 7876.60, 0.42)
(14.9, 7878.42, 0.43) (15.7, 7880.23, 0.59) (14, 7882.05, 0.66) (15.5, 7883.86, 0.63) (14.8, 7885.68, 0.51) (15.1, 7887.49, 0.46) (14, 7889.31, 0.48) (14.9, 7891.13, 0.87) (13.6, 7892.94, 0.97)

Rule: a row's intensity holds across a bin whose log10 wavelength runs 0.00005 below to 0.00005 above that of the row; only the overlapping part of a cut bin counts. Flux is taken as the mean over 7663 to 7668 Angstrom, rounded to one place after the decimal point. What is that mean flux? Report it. 15.2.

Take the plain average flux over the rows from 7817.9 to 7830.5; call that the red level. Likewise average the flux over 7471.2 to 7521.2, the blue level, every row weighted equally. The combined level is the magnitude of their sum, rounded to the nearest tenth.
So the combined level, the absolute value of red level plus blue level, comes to 28.3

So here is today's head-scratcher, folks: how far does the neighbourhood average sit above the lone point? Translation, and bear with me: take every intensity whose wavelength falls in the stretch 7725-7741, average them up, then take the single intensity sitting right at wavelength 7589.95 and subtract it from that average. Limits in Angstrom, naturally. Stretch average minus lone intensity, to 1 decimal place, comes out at -2.1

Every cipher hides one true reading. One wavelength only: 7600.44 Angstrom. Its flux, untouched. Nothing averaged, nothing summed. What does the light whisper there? 14.4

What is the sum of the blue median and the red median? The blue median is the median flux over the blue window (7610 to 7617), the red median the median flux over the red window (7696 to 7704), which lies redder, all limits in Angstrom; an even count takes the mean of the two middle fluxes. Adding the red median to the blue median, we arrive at 29.2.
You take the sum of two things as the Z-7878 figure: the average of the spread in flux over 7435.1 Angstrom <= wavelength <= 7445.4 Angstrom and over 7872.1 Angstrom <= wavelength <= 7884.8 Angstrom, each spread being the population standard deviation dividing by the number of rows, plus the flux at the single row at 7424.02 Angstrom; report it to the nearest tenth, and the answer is 14.9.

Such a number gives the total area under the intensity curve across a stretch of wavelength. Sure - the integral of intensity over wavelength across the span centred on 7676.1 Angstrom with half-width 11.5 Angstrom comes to 342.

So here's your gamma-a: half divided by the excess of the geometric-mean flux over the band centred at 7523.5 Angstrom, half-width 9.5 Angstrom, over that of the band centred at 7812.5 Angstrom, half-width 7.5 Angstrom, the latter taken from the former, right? -3.0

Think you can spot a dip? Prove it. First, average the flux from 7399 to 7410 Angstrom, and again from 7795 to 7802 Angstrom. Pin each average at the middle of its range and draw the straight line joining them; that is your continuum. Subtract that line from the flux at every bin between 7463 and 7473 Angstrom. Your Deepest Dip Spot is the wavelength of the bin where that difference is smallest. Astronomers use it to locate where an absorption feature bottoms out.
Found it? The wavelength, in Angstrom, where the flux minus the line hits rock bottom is 7463.44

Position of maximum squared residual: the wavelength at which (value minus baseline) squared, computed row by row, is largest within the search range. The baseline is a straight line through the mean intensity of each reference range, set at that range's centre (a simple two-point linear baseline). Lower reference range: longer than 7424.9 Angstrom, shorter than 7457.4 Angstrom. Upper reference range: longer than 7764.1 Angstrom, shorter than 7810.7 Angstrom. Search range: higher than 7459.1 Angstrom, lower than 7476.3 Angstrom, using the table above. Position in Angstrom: 7465.16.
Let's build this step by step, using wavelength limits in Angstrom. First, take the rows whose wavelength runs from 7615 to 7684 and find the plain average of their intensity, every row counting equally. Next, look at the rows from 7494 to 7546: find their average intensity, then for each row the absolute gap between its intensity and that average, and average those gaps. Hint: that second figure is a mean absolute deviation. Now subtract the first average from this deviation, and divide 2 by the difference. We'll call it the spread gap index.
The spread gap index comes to -0.138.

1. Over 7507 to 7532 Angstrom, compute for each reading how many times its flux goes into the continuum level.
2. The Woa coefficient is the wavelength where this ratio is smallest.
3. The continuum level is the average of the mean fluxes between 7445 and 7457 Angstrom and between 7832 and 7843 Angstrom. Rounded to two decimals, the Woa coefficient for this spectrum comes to 7513.44 Angstrom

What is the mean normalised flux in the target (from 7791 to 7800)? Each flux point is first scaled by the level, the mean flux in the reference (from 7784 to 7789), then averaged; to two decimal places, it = 0.98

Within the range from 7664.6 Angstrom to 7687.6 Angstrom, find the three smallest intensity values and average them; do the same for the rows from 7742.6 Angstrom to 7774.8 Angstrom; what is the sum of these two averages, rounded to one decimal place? 25.0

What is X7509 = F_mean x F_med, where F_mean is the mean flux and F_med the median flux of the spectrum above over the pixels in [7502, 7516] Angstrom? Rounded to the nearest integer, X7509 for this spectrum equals 204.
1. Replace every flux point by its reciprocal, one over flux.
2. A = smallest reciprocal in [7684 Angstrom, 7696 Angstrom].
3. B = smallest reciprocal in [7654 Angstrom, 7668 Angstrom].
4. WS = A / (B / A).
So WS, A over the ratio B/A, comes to 0.071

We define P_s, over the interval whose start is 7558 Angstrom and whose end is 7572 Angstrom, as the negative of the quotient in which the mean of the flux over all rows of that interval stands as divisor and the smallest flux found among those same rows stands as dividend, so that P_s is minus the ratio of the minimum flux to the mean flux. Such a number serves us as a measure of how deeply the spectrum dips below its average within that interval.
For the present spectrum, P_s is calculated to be -0.933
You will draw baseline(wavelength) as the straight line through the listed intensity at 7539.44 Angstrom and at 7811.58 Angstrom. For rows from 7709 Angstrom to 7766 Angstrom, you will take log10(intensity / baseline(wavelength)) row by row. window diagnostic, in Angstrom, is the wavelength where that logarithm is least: 7739.96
